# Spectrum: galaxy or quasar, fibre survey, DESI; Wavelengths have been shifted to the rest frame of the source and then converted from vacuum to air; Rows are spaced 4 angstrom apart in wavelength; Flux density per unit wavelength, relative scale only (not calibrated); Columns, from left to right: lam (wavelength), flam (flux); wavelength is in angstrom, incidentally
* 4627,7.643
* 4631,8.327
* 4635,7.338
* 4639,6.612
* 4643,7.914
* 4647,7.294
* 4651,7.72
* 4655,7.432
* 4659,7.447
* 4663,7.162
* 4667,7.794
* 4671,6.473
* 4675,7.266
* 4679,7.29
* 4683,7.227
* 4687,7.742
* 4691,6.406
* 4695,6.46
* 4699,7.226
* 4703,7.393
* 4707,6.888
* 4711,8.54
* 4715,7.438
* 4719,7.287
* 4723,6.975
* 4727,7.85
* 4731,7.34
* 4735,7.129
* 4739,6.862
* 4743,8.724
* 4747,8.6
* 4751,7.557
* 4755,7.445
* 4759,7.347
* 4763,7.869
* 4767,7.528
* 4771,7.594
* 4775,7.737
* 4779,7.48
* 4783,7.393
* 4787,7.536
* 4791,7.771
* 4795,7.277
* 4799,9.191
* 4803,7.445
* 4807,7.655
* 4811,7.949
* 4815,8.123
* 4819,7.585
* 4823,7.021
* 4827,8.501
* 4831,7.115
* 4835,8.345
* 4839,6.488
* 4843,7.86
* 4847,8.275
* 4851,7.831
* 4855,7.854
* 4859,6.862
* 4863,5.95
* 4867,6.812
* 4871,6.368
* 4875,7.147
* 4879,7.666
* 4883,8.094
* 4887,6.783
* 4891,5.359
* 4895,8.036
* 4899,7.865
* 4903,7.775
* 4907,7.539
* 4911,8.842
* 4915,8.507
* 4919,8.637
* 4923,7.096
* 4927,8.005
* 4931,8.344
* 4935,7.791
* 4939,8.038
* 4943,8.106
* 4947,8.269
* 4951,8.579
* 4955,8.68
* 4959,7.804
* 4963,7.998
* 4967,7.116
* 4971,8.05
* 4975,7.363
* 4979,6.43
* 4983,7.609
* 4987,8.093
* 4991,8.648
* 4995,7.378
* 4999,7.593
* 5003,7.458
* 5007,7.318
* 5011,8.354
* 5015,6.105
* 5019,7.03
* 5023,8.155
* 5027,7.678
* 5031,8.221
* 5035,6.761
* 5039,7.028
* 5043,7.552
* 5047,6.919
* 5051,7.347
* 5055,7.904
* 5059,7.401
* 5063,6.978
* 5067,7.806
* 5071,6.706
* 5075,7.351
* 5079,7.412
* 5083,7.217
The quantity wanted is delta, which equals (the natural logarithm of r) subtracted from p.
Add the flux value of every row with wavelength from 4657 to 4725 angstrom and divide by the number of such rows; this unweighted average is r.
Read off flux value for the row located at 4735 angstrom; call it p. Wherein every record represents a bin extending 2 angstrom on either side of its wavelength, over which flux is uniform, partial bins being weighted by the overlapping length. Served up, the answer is 5.15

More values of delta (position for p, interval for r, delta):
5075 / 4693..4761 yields 5.34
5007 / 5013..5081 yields 5.33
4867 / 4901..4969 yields 4.72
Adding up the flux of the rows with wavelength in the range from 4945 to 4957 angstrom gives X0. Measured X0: 26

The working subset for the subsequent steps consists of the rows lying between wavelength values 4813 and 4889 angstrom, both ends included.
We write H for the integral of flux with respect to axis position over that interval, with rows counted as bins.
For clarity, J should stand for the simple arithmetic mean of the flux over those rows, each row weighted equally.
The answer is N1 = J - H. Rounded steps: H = 563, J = 7.40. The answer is -555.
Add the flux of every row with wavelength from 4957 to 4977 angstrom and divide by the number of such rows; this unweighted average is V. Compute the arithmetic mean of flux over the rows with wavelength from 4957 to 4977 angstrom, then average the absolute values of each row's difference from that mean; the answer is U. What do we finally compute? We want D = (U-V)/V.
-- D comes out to -0.955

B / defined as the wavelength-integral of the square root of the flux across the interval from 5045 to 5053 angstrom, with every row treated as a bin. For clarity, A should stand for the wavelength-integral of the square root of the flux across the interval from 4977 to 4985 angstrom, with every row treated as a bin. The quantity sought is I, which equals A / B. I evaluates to 0.99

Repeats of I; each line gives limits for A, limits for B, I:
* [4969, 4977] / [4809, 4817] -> 0.98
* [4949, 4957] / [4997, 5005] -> 1.07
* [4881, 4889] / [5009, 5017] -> 1.02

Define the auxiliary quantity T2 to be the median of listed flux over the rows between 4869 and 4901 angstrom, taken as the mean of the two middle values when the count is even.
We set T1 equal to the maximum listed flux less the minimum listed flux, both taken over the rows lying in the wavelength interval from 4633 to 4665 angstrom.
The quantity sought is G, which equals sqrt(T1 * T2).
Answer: 3.1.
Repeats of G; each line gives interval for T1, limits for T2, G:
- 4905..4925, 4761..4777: 3.7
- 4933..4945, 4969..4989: 1.5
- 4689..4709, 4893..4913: 2.8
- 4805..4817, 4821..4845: 1.9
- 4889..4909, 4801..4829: 4.5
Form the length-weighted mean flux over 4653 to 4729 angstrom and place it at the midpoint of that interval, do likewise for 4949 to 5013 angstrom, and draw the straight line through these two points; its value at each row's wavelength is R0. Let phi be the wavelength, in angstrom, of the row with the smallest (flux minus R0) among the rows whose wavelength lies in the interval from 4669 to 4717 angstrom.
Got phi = 4691 angstrom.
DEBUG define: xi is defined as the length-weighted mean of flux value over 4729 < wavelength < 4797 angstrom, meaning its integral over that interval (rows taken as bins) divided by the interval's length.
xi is 7.60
